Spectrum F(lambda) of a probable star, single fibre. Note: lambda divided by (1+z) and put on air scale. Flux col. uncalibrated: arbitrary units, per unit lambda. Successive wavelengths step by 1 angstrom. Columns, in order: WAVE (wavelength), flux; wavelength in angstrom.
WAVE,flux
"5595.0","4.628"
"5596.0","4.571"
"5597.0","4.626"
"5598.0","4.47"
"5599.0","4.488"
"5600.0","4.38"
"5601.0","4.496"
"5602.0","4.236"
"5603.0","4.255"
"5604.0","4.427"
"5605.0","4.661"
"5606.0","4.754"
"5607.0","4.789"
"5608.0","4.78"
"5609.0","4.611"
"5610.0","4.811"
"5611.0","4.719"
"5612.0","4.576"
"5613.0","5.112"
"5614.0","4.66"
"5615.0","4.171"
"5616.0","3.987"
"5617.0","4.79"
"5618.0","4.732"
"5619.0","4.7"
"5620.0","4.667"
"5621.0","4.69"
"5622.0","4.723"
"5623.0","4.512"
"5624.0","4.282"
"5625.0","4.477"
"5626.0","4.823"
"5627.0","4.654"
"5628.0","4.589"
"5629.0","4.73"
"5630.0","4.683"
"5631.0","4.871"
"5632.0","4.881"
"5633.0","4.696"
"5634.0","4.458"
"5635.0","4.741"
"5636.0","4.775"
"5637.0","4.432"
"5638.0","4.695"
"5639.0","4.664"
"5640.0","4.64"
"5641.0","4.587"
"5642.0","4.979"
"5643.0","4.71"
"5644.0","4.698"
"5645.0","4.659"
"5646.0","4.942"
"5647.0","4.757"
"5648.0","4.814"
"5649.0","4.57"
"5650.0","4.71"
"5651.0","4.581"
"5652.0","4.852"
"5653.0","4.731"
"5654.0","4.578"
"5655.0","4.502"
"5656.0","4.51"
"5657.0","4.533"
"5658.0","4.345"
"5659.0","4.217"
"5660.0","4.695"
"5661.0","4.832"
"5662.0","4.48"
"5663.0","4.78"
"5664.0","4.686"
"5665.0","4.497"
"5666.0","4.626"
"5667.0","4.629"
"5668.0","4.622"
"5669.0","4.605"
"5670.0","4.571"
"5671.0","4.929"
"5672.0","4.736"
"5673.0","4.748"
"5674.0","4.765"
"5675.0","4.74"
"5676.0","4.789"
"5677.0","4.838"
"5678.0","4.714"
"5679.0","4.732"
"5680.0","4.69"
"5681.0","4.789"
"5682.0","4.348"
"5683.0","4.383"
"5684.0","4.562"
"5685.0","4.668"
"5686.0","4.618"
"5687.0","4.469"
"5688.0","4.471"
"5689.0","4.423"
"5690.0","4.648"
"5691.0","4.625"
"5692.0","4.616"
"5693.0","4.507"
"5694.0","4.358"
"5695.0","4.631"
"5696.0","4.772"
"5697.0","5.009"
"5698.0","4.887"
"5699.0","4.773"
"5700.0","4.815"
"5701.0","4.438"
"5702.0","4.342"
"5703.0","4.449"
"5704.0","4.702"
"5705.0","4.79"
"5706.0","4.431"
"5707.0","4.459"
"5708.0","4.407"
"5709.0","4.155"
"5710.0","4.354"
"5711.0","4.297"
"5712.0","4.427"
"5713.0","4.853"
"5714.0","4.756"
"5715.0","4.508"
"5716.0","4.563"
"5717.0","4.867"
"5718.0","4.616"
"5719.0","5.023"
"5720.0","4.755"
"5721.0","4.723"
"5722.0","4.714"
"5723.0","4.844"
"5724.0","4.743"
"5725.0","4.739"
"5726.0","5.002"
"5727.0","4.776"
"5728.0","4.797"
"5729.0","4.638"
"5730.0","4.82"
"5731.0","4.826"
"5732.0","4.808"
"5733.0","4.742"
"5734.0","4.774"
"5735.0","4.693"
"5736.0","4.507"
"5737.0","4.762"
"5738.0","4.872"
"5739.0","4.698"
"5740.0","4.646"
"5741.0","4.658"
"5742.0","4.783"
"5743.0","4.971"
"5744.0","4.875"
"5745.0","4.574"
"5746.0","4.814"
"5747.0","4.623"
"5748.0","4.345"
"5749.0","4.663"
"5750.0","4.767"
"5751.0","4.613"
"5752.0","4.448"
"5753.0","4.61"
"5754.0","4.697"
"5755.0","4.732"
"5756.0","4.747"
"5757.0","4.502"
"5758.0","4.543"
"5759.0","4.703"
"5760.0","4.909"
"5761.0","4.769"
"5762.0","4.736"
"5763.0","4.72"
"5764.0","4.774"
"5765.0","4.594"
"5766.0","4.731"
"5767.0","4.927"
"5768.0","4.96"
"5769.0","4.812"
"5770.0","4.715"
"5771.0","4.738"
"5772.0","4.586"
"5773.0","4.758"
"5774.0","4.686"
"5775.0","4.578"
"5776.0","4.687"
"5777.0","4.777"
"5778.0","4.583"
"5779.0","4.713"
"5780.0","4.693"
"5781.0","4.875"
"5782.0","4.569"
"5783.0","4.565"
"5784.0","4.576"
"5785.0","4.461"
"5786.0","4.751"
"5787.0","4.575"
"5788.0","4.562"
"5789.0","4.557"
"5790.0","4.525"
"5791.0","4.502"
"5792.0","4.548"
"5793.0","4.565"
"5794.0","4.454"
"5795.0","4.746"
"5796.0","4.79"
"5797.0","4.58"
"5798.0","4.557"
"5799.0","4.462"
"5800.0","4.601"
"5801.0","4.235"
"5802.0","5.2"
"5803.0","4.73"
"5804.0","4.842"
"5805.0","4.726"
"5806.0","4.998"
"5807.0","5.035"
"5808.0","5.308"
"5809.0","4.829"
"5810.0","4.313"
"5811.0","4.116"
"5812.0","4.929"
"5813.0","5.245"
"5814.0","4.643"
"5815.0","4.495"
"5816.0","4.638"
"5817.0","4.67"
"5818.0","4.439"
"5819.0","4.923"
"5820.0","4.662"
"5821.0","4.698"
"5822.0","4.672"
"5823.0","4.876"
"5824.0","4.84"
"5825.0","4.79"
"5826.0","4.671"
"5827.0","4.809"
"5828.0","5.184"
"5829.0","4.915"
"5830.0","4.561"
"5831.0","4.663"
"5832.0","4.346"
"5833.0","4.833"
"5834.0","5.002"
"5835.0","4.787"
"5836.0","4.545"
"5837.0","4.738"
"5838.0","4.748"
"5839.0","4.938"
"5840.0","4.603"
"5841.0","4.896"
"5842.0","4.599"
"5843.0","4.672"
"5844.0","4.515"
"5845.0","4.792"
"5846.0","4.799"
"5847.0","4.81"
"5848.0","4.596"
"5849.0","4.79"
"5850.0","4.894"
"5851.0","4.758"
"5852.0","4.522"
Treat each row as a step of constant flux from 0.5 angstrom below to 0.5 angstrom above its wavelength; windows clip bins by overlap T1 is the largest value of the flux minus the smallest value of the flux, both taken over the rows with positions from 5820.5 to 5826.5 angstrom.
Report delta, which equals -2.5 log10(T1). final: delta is 1.7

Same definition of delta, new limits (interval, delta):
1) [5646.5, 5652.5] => 1.4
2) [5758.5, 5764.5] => 1.7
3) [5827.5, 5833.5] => 0.2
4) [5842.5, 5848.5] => 1.3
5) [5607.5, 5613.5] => 0.7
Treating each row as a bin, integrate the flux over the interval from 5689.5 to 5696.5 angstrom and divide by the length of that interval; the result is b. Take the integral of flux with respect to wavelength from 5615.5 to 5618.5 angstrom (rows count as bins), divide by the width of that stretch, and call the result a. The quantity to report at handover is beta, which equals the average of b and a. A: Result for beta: 4.55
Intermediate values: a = 4.50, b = 4.59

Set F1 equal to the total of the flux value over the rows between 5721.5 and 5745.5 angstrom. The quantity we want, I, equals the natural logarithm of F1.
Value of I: 4.74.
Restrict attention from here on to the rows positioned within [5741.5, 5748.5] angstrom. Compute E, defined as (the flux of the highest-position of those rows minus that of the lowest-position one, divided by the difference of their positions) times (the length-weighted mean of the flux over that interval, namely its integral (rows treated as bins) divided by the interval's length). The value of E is -0.34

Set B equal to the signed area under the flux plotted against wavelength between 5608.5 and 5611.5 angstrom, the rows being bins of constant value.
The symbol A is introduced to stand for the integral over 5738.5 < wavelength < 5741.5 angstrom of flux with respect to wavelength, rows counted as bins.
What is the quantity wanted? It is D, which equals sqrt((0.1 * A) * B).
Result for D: 4.450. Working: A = 14.0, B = 14.1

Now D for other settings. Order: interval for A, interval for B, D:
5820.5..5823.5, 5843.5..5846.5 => 4.483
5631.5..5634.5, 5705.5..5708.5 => 4.320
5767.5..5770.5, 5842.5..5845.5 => 4.500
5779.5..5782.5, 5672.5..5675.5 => 4.489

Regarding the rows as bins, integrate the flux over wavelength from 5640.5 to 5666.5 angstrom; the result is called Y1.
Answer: 121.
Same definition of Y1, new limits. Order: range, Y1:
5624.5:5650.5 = 122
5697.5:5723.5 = 120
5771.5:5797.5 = 120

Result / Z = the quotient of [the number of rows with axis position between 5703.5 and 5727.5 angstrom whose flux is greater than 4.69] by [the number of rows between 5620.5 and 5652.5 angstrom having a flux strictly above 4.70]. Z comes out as 1.0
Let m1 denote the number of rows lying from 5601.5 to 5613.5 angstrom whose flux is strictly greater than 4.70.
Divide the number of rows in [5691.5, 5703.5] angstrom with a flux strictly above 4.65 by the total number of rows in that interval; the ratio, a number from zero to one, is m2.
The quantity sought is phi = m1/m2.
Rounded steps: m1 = 6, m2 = 0.42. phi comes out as 14.4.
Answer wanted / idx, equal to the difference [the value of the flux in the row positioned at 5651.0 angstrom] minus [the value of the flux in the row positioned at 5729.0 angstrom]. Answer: -0.06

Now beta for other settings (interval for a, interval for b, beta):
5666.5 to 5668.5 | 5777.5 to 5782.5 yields 4.66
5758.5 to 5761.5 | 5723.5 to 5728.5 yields 4.80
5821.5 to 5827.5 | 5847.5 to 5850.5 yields 4.77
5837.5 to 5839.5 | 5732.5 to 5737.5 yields 4.77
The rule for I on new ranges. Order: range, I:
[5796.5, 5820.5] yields 4.73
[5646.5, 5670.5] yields 4.71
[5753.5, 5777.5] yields 4.73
